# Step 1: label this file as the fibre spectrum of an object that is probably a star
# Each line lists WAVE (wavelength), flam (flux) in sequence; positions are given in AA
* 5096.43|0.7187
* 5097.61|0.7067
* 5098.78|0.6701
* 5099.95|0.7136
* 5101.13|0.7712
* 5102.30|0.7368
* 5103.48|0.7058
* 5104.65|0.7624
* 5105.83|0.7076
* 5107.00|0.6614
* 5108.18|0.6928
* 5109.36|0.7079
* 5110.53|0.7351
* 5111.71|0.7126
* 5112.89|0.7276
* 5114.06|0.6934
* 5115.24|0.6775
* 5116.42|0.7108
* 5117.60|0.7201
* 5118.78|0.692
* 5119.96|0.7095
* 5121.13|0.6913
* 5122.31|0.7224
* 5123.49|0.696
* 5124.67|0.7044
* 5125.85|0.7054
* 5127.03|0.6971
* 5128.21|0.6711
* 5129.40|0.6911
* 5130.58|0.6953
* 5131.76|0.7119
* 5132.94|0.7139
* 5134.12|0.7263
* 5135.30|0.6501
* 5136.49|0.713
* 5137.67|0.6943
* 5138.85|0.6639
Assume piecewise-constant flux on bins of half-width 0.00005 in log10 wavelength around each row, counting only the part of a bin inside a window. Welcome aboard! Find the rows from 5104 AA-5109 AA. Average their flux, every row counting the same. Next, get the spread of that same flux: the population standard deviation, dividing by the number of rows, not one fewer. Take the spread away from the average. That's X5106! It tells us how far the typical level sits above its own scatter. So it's 0.669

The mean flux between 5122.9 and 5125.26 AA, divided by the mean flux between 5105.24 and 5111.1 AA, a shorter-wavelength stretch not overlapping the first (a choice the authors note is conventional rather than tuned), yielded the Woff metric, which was 0.999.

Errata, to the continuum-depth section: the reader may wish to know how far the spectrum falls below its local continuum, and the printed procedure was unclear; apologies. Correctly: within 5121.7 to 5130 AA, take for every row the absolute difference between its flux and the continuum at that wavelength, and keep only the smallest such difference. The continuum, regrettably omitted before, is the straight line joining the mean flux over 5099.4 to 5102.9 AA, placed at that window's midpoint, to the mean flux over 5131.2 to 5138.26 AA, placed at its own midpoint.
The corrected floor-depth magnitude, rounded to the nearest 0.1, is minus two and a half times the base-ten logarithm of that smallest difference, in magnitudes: 5.5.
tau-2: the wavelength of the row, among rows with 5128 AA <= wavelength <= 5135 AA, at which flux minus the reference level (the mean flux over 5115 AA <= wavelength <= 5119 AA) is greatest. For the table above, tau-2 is 5134.12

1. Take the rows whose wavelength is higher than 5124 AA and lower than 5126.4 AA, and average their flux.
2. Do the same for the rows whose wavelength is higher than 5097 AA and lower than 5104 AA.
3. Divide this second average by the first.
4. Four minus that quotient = 2.98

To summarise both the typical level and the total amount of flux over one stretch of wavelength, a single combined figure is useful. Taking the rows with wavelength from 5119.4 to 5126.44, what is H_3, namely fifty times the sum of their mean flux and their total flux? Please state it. 247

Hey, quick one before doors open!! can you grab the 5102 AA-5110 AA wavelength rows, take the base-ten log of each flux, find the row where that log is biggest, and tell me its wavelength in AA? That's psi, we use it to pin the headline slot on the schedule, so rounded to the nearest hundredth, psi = 5104.65 AA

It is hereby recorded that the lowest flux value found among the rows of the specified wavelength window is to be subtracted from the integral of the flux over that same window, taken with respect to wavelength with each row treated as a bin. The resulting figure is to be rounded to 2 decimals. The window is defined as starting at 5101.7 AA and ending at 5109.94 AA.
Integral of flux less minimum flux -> 5.19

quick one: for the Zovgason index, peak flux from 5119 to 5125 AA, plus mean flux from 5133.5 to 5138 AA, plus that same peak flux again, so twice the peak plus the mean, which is 2.14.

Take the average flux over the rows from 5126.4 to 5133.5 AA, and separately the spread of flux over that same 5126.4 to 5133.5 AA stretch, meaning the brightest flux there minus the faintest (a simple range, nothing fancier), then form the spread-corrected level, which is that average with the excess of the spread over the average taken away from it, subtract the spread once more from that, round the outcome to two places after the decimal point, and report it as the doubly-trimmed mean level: 1.31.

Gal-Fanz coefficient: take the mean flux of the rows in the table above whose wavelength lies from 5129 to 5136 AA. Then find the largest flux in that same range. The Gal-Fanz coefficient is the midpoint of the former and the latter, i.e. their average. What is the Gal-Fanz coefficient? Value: 0.712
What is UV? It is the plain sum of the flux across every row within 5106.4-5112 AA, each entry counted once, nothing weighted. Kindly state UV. 3.510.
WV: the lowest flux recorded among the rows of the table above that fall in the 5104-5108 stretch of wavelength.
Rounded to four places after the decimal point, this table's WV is 0.6614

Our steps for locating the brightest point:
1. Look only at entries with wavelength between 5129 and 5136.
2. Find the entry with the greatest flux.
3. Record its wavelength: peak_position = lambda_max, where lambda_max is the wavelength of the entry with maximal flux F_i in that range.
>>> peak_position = 5134.12 AA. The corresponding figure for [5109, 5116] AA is 5110.53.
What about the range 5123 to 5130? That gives 5125.85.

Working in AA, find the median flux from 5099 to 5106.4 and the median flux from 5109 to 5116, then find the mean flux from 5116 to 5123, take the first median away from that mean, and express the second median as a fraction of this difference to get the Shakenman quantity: -41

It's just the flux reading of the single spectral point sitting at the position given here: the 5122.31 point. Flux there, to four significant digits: 0.7224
